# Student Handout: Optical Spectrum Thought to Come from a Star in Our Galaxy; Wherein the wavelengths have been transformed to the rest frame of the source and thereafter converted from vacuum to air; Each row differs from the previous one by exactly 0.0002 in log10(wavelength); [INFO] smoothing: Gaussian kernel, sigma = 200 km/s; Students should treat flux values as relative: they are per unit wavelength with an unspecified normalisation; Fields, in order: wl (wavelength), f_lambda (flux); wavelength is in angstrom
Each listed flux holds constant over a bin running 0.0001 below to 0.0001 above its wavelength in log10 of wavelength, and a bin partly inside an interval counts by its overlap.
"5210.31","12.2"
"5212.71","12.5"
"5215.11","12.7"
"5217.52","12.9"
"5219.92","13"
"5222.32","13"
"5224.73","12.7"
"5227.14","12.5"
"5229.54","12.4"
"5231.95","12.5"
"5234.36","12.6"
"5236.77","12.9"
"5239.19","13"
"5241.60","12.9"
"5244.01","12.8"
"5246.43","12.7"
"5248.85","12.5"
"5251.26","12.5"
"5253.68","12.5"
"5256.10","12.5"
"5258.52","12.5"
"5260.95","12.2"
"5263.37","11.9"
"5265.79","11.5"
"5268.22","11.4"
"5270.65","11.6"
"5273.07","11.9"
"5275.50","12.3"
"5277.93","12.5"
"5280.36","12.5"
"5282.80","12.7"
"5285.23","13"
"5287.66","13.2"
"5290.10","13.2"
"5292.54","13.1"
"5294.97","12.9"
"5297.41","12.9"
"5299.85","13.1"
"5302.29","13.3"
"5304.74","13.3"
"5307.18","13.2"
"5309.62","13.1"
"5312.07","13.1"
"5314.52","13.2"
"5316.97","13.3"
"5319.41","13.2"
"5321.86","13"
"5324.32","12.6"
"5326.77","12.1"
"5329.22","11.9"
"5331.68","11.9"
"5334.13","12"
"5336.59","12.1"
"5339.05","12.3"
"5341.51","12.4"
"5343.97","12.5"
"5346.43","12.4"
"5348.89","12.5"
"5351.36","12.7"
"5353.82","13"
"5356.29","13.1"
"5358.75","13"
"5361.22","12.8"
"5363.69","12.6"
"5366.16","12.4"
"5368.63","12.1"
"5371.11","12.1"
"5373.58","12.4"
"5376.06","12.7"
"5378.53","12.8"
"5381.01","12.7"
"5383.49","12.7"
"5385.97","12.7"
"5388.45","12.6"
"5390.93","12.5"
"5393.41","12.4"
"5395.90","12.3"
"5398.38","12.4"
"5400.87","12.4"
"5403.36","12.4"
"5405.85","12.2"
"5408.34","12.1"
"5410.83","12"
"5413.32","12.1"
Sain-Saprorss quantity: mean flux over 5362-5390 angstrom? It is 12.5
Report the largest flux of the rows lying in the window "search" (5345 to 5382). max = 13.1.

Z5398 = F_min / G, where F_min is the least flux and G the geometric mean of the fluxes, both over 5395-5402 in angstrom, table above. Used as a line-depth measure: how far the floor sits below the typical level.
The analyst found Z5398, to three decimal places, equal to 0.995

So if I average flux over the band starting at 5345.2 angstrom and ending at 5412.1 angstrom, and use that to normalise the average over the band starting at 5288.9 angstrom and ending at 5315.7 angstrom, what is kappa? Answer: 1.05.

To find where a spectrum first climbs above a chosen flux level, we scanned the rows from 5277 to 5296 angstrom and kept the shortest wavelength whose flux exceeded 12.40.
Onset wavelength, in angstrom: 5277.93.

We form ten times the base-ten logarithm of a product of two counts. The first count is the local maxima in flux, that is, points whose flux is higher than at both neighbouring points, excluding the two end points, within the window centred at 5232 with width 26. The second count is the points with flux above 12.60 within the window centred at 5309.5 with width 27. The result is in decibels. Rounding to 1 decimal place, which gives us 10.4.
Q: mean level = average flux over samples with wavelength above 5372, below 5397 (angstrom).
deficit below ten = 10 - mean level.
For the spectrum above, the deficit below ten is -2.6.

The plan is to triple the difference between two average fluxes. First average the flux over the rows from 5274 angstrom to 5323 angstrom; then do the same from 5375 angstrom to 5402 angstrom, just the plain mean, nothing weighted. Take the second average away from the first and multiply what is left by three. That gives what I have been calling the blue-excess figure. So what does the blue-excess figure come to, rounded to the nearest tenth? 1.3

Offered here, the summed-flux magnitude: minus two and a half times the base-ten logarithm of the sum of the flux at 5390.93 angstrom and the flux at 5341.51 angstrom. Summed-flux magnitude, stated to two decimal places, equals -3.49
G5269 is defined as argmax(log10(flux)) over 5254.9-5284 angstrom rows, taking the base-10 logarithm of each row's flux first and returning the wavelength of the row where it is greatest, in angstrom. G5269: 5282.80 angstrom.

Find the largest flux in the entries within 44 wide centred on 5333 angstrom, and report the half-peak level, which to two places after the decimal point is 6.65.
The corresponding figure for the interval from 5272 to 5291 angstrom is 6.60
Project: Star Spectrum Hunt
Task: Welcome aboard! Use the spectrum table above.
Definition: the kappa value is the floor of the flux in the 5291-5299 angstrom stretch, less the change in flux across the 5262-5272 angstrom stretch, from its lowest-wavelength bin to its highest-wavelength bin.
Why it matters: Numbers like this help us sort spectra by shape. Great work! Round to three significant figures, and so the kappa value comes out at 13.2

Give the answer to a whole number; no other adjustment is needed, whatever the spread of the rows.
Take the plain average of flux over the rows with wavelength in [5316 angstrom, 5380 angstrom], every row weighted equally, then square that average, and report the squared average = 157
